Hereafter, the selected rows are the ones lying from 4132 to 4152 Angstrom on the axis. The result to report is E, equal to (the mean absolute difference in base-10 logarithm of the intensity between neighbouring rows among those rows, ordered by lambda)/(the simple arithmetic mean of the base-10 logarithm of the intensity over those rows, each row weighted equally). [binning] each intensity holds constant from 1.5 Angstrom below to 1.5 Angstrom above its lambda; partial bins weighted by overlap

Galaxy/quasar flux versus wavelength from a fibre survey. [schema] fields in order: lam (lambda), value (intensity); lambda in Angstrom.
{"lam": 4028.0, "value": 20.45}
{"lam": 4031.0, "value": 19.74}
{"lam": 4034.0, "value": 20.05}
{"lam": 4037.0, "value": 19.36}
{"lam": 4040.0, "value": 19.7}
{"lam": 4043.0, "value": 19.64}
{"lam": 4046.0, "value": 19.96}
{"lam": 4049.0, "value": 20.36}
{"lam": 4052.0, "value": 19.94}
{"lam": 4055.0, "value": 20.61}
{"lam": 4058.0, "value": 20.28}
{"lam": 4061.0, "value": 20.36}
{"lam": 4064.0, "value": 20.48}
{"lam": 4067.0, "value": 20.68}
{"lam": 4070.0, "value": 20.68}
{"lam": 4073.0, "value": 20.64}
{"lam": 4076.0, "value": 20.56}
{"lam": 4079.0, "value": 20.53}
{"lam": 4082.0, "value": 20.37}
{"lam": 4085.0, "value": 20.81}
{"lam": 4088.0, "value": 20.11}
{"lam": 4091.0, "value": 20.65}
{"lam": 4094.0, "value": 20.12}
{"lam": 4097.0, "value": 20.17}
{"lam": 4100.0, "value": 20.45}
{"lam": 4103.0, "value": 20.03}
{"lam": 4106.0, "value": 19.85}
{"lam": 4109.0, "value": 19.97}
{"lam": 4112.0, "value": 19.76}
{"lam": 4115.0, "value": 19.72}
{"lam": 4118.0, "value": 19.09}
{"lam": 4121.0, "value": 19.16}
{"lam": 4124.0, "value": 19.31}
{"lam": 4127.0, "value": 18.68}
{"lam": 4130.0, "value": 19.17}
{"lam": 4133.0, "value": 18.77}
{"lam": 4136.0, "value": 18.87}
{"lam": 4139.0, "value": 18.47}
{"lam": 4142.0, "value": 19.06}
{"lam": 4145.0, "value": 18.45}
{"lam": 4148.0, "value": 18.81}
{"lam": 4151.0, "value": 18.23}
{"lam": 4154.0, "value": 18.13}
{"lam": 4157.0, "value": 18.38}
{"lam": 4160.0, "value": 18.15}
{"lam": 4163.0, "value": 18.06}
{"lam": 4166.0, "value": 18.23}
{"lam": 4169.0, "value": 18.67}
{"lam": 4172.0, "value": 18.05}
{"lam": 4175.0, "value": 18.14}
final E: 0.0081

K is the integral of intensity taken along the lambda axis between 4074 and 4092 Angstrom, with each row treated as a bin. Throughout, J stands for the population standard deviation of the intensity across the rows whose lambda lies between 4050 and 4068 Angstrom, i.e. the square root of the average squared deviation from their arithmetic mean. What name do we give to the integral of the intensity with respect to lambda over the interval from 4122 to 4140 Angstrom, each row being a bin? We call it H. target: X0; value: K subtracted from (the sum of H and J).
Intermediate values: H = 340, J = 0.244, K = 369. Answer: -29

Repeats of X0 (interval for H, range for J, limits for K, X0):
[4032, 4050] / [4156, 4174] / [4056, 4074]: -12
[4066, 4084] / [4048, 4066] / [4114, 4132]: 26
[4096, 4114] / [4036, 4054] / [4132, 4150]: 24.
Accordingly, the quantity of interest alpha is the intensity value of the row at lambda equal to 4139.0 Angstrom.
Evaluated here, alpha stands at 18.47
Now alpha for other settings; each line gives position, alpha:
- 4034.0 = 20.05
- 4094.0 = 20.12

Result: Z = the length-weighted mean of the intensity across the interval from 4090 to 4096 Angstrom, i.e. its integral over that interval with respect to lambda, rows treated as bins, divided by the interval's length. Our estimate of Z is 20.3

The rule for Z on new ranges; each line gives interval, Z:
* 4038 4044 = 19.6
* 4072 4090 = 20.5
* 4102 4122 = 19.7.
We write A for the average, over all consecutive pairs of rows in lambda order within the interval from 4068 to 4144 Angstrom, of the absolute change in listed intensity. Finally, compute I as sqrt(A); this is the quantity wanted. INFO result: 0.55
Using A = 0.303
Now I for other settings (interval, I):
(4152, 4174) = 0.55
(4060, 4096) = 0.51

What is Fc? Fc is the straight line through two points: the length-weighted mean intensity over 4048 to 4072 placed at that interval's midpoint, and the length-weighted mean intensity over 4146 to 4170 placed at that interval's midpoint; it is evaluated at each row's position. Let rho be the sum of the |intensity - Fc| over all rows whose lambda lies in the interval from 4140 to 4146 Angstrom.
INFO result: 0.5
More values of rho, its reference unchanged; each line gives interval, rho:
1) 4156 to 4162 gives 0.2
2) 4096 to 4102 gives 1.4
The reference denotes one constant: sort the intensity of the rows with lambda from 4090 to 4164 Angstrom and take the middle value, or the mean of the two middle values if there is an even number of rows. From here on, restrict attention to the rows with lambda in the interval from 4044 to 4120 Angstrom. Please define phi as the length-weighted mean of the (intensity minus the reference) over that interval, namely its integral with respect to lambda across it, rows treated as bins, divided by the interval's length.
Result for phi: 1.1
